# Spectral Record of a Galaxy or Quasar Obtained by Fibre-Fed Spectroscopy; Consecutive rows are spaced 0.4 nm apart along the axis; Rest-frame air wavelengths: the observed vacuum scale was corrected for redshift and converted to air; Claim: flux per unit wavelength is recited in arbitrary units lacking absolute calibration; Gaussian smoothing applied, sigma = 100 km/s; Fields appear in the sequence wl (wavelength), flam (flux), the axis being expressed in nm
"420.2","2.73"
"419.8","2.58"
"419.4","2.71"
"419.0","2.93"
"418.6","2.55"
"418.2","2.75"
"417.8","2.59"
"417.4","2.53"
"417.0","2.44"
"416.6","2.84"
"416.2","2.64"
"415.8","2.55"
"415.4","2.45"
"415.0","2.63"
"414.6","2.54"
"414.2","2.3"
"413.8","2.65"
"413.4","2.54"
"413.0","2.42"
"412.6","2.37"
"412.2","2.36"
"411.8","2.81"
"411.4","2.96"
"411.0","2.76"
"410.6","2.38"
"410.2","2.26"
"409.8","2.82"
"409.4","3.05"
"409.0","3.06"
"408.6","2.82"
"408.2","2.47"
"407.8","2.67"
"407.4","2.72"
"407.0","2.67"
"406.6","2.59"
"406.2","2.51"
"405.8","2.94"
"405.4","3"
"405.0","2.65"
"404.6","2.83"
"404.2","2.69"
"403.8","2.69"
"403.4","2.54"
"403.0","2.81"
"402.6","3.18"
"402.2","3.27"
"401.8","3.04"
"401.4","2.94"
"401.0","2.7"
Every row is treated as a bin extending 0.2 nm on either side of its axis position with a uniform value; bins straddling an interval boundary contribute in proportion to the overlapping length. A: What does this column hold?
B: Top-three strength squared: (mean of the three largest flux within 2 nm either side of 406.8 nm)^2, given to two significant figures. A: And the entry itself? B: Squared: 8.5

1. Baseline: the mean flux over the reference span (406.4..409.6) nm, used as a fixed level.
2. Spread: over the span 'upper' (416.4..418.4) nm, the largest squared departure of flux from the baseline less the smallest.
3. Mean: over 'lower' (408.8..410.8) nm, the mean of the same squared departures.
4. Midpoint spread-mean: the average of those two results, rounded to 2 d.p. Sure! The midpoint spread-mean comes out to 0.11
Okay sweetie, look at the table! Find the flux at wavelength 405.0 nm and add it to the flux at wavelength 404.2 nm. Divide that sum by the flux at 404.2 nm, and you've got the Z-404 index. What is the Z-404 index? 1.99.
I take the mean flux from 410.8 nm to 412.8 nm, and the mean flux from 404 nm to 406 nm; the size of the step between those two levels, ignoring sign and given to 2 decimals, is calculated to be 0.17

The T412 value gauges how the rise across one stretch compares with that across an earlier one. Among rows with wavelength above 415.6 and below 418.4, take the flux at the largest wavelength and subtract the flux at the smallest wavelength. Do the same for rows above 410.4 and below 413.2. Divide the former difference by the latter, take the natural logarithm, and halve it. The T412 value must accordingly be 0.80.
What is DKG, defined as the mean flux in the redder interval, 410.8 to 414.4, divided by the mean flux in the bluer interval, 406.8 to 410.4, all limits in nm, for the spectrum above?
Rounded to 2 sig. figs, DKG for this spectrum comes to 0.94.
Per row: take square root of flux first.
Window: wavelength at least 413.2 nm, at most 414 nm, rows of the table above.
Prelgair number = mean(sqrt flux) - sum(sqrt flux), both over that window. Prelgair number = -1.61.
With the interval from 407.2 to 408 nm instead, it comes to -1.64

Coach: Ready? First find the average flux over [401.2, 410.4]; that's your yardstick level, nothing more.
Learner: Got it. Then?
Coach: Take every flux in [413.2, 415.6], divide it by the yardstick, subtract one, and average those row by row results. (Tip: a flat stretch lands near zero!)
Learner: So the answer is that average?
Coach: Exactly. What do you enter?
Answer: -0.10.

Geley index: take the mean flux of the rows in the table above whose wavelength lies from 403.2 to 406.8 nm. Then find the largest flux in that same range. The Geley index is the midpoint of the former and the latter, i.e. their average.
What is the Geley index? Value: 2.86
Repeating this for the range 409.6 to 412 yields 2.81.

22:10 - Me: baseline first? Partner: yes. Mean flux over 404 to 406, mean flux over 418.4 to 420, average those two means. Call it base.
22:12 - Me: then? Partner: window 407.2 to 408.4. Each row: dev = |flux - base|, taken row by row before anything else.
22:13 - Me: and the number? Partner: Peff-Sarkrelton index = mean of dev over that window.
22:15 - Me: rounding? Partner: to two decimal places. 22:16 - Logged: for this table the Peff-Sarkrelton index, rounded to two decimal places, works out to 0.14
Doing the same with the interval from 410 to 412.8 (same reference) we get 0.27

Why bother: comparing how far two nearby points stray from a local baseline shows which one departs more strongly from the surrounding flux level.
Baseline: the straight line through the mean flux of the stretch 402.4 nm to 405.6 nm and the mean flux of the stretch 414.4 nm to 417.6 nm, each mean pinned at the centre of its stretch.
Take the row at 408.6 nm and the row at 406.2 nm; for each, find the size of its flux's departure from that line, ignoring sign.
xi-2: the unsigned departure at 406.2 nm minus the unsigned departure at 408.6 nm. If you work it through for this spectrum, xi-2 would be 0.14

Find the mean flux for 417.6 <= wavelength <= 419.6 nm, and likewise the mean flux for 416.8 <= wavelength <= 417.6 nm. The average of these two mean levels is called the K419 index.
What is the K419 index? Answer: 2.60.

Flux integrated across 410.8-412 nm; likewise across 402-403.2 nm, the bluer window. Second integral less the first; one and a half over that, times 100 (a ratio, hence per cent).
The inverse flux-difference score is 514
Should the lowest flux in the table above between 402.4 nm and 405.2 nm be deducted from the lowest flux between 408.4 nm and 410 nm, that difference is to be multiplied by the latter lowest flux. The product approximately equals 0.8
